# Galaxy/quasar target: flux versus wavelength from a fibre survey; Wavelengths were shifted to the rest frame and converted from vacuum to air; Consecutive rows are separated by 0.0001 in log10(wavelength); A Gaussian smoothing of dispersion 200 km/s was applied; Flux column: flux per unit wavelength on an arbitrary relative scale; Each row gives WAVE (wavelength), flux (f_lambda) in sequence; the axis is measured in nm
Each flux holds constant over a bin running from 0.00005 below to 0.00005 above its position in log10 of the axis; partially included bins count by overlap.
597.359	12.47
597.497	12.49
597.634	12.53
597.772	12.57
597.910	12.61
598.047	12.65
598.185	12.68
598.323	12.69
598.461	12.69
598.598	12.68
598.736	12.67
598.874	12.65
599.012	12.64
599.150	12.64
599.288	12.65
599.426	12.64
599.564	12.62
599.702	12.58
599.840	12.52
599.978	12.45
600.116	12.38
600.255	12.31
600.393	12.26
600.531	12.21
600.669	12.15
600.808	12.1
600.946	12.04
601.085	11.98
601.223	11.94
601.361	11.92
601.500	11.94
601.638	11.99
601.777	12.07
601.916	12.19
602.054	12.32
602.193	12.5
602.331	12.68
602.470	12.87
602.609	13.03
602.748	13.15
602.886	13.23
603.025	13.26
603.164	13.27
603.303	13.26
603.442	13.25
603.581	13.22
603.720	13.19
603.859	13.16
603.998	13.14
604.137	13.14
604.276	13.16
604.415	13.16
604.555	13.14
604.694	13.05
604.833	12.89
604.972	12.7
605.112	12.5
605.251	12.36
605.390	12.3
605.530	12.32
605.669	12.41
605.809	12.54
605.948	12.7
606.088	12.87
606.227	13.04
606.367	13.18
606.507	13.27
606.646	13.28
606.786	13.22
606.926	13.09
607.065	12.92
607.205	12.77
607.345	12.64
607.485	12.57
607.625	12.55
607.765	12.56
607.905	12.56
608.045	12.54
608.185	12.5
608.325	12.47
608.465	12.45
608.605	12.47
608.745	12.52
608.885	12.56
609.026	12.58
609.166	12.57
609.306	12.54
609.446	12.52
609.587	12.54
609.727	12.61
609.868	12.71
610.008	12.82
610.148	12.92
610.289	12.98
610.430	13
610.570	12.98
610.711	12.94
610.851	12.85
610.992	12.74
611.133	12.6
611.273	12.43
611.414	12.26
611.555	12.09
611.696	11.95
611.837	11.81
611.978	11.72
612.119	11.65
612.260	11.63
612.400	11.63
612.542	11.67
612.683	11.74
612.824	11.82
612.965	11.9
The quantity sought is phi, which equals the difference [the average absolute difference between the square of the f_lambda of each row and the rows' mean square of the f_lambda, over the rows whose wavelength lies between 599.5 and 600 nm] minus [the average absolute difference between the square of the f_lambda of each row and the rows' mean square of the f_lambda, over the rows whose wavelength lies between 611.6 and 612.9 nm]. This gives -0.5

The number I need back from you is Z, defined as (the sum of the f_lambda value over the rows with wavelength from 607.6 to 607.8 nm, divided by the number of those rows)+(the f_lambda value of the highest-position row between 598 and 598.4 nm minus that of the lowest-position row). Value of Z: 12.6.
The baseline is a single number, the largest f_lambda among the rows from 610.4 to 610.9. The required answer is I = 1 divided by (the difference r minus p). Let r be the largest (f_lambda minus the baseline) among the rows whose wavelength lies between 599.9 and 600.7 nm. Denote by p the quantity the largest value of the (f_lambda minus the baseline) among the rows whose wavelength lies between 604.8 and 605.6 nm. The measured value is -2.3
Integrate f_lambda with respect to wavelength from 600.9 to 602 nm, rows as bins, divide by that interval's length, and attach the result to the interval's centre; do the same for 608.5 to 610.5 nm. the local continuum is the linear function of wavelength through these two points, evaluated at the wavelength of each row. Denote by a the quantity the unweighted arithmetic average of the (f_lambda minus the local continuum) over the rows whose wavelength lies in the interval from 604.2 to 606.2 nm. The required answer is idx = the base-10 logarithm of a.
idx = -0.4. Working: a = 0.4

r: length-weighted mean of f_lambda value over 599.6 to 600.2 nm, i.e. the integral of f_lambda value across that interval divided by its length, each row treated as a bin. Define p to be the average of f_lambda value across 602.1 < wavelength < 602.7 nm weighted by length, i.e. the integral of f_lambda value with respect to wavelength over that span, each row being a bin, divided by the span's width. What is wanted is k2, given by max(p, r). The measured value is 12.8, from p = 12.8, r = 12.5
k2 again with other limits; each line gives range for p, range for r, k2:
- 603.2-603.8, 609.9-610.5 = 13.2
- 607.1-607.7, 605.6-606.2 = 12.7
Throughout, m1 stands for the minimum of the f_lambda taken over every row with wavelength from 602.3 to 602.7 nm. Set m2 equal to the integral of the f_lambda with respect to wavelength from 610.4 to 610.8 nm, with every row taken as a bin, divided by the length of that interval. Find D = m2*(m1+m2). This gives 333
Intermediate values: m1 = 12.68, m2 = 12.99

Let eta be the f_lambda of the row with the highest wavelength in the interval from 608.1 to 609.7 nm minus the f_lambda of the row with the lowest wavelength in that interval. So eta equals 0.04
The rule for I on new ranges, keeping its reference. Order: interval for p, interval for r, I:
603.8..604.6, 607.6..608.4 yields -1.7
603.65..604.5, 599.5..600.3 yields -1.8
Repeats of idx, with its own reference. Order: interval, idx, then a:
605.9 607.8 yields -0.3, 0.5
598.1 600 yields -0.1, 0.8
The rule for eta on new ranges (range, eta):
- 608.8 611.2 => 0.04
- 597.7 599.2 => 0.07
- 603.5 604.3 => -0.06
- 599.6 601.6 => -0.64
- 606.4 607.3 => -0.50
